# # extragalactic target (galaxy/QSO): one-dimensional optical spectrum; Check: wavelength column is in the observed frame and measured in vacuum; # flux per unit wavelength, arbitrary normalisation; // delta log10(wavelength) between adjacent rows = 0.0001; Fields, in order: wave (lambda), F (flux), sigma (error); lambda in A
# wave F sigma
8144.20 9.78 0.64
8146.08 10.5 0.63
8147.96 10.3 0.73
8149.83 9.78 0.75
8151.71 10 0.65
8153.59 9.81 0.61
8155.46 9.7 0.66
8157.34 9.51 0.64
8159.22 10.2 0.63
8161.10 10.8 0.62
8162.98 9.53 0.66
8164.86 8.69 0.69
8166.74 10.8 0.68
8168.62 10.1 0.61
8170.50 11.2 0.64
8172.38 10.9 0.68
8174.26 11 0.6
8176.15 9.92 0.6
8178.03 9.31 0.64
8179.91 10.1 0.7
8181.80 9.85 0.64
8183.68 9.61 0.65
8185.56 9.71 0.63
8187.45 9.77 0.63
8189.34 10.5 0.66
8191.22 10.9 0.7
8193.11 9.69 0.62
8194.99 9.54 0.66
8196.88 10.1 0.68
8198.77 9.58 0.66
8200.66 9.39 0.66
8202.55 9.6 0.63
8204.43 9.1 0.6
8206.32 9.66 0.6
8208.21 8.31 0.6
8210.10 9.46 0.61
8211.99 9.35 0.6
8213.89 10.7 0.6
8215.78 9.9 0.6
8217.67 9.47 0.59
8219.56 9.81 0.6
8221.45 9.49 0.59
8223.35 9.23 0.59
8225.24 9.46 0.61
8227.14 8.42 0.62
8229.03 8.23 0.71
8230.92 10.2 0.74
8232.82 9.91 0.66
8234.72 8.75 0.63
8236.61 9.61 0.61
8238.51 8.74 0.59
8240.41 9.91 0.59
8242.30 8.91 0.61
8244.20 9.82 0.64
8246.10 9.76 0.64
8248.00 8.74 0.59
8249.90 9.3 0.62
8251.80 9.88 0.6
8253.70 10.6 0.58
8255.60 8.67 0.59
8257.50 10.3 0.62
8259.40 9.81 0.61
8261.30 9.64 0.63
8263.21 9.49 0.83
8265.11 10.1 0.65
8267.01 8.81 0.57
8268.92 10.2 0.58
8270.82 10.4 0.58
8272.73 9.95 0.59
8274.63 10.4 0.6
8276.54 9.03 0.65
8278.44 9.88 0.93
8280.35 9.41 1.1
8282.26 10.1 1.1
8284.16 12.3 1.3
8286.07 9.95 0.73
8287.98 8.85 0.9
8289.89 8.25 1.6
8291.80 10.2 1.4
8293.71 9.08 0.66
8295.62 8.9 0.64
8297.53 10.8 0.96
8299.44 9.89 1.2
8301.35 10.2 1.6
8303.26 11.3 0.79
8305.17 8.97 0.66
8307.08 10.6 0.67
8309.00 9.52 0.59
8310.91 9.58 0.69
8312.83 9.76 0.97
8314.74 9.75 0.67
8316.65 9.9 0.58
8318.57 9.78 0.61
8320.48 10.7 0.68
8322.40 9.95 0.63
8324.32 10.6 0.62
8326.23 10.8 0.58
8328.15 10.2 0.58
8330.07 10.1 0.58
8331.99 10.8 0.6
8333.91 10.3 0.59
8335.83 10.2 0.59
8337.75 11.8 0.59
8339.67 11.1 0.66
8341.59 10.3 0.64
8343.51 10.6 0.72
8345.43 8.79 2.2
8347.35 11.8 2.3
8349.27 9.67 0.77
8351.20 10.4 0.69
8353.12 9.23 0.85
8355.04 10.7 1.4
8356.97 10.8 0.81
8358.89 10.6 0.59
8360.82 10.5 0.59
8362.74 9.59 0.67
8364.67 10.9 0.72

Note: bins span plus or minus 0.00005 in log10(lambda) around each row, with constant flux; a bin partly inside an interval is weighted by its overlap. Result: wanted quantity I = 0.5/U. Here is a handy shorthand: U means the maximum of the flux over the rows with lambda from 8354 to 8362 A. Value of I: 0.0463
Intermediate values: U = 10.8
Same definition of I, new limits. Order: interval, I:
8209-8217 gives 0.0467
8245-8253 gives 0.0506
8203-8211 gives 0.0518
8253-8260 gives 0.0472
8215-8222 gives 0.0505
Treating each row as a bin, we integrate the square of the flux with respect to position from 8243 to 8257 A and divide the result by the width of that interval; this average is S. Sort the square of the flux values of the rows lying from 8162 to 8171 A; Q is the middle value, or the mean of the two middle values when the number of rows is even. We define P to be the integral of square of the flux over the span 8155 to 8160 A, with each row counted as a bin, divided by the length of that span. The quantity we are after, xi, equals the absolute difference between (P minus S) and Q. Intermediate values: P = 96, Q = 102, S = 92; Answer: 98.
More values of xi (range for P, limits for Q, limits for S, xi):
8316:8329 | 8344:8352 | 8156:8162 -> 98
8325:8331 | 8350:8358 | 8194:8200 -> 98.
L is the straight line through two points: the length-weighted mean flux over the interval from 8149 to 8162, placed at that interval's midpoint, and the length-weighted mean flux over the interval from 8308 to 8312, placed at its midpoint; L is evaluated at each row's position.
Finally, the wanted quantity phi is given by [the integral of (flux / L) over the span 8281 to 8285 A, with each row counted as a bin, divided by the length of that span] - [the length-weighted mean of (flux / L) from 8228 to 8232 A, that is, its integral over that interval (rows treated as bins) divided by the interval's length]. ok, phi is 0.20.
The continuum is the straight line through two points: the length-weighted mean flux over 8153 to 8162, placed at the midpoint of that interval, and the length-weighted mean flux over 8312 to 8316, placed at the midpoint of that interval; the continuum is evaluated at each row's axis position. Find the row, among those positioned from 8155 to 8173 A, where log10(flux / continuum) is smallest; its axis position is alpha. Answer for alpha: 8164.86 A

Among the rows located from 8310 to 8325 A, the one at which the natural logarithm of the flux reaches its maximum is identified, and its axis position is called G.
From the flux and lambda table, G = 8320.48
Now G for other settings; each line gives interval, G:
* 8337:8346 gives 8337.75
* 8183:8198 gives 8191.22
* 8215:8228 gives 8215.78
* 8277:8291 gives 8284.16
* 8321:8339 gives 8337.75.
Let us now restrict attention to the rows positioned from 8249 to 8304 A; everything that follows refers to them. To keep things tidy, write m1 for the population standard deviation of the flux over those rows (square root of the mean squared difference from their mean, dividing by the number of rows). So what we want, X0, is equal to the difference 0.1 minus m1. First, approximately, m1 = 0.8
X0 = -0.73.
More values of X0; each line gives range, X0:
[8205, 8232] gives -0.58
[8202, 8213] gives -0.36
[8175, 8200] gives -0.31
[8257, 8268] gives -0.38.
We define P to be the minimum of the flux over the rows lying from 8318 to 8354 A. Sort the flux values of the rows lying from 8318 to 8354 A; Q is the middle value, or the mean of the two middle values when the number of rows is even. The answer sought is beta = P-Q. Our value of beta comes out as -1.51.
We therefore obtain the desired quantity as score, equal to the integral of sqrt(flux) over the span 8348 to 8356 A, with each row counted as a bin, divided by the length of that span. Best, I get 3.17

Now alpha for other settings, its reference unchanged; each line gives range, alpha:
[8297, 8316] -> 8305.17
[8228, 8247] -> 8229.03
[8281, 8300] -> 8289.89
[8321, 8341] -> 8322.40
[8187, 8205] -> 8204.43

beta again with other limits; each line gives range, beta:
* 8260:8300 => -1.64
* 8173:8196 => -0.50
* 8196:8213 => -1.15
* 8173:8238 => -1.38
